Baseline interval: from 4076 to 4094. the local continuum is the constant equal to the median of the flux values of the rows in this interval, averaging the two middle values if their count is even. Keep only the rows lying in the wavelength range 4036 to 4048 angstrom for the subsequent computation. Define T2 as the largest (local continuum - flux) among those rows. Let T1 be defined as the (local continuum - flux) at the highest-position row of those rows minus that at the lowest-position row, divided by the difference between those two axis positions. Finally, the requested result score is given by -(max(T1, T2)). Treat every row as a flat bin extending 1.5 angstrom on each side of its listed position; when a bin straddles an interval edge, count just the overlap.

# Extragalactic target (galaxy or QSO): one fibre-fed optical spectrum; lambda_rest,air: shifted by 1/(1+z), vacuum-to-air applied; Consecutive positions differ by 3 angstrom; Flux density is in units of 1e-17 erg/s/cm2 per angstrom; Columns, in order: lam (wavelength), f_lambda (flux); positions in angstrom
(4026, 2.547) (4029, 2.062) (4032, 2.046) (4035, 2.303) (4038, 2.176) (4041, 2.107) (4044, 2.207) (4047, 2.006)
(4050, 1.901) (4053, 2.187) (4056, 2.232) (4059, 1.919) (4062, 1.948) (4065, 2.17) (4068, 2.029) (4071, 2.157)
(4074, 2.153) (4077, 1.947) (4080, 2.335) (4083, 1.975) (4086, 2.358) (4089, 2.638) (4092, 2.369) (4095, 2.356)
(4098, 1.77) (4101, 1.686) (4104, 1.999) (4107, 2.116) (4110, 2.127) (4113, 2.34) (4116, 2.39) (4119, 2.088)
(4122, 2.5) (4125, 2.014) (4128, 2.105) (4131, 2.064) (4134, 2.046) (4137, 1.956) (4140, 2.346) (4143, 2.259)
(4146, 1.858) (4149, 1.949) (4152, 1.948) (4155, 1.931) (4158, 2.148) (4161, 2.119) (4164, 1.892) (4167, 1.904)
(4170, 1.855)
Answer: -0.34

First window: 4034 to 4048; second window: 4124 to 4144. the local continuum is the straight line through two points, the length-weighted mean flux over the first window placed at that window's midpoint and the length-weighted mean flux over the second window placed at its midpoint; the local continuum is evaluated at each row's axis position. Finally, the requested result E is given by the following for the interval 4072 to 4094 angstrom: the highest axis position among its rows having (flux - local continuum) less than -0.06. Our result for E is 4083 angstrom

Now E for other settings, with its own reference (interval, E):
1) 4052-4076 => 4068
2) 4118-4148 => 4146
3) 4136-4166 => 4164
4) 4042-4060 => 4059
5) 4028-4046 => 4032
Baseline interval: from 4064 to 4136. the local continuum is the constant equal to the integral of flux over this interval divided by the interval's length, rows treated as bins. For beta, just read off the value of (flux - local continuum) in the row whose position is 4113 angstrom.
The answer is 0.19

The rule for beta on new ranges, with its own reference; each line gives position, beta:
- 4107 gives -0.04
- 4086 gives 0.20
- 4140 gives 0.19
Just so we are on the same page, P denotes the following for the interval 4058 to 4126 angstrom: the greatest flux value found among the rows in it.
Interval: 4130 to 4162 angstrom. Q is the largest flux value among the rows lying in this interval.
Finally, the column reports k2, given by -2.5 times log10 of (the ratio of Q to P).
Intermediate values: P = 2.638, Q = 2.346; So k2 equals 0.13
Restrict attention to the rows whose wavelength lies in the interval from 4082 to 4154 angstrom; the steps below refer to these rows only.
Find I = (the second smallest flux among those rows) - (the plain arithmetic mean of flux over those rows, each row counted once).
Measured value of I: -0.37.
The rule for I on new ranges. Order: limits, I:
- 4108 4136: -0.14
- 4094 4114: -0.29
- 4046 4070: -0.13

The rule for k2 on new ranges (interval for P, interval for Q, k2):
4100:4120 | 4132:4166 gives 0.02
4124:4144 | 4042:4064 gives 0.05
